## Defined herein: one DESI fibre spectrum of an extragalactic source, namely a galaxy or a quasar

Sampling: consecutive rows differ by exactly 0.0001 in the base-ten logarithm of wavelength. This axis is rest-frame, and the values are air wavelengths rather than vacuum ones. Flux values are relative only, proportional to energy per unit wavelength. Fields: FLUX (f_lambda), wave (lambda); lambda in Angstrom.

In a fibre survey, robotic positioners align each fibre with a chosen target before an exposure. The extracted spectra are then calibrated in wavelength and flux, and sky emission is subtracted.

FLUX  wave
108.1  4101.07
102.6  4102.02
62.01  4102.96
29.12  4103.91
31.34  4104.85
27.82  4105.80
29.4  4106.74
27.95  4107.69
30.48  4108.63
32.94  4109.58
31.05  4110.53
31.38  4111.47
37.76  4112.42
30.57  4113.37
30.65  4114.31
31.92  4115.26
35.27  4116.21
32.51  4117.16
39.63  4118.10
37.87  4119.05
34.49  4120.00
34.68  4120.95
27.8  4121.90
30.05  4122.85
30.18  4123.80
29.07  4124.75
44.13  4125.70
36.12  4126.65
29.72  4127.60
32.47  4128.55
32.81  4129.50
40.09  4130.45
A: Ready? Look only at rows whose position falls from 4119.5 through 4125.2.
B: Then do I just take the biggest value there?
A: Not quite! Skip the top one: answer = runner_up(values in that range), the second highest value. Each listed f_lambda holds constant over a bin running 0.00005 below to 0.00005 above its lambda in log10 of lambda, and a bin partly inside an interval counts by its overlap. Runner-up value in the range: 34.49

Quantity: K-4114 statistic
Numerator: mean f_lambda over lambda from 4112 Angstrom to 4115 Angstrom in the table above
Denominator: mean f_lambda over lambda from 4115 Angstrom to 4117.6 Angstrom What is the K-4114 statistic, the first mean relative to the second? 0.99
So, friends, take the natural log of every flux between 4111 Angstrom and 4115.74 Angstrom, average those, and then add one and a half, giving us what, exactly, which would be 4.98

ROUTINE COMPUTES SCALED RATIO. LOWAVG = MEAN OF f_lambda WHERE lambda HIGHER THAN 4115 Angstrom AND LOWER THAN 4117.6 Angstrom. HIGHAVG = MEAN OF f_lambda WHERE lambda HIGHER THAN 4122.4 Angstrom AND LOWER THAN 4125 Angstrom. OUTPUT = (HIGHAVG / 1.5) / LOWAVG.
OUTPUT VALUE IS 0.60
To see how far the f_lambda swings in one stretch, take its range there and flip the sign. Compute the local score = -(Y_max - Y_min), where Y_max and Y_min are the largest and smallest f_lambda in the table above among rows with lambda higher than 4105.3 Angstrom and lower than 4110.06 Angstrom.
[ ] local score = -5.1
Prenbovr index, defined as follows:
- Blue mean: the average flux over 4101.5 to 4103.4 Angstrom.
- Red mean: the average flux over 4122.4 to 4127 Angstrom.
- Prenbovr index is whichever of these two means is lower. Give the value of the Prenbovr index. 33.9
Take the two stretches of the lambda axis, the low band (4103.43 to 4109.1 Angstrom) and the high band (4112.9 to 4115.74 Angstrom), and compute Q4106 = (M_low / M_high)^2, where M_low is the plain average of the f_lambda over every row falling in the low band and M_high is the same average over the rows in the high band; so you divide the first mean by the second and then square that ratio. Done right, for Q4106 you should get 0.89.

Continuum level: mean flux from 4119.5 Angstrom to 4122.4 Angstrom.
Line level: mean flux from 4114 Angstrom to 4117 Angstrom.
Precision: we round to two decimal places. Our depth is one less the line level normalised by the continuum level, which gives -0.01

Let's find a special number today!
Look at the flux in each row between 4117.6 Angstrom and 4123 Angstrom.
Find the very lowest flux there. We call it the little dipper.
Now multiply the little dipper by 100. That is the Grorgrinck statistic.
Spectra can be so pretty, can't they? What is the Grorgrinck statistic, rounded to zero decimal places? 2780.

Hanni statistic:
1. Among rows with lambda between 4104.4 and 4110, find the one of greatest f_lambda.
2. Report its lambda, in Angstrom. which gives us 4109.58 Angstrom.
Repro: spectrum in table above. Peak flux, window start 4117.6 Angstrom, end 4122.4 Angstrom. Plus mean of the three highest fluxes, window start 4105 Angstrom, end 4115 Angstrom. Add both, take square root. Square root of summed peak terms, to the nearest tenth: 8.6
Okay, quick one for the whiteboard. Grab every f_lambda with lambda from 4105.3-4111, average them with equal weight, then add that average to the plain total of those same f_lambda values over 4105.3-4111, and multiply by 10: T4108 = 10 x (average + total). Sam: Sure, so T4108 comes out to 2096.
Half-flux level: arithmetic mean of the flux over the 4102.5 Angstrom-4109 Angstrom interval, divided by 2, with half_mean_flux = 17.01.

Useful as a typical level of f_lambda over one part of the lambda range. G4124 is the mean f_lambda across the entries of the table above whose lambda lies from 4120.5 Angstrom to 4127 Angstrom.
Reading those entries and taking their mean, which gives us 33.1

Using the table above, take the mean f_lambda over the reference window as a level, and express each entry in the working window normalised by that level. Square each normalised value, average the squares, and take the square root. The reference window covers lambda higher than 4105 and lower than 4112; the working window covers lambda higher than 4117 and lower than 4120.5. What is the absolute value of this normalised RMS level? 1.20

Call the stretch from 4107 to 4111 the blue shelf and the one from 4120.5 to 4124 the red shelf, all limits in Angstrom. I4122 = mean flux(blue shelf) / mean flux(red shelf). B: 1.00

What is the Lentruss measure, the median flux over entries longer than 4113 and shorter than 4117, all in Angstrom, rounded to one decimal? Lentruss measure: 31.3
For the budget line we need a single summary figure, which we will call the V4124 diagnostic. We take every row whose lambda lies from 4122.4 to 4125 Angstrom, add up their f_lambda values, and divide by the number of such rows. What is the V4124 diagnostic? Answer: 30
